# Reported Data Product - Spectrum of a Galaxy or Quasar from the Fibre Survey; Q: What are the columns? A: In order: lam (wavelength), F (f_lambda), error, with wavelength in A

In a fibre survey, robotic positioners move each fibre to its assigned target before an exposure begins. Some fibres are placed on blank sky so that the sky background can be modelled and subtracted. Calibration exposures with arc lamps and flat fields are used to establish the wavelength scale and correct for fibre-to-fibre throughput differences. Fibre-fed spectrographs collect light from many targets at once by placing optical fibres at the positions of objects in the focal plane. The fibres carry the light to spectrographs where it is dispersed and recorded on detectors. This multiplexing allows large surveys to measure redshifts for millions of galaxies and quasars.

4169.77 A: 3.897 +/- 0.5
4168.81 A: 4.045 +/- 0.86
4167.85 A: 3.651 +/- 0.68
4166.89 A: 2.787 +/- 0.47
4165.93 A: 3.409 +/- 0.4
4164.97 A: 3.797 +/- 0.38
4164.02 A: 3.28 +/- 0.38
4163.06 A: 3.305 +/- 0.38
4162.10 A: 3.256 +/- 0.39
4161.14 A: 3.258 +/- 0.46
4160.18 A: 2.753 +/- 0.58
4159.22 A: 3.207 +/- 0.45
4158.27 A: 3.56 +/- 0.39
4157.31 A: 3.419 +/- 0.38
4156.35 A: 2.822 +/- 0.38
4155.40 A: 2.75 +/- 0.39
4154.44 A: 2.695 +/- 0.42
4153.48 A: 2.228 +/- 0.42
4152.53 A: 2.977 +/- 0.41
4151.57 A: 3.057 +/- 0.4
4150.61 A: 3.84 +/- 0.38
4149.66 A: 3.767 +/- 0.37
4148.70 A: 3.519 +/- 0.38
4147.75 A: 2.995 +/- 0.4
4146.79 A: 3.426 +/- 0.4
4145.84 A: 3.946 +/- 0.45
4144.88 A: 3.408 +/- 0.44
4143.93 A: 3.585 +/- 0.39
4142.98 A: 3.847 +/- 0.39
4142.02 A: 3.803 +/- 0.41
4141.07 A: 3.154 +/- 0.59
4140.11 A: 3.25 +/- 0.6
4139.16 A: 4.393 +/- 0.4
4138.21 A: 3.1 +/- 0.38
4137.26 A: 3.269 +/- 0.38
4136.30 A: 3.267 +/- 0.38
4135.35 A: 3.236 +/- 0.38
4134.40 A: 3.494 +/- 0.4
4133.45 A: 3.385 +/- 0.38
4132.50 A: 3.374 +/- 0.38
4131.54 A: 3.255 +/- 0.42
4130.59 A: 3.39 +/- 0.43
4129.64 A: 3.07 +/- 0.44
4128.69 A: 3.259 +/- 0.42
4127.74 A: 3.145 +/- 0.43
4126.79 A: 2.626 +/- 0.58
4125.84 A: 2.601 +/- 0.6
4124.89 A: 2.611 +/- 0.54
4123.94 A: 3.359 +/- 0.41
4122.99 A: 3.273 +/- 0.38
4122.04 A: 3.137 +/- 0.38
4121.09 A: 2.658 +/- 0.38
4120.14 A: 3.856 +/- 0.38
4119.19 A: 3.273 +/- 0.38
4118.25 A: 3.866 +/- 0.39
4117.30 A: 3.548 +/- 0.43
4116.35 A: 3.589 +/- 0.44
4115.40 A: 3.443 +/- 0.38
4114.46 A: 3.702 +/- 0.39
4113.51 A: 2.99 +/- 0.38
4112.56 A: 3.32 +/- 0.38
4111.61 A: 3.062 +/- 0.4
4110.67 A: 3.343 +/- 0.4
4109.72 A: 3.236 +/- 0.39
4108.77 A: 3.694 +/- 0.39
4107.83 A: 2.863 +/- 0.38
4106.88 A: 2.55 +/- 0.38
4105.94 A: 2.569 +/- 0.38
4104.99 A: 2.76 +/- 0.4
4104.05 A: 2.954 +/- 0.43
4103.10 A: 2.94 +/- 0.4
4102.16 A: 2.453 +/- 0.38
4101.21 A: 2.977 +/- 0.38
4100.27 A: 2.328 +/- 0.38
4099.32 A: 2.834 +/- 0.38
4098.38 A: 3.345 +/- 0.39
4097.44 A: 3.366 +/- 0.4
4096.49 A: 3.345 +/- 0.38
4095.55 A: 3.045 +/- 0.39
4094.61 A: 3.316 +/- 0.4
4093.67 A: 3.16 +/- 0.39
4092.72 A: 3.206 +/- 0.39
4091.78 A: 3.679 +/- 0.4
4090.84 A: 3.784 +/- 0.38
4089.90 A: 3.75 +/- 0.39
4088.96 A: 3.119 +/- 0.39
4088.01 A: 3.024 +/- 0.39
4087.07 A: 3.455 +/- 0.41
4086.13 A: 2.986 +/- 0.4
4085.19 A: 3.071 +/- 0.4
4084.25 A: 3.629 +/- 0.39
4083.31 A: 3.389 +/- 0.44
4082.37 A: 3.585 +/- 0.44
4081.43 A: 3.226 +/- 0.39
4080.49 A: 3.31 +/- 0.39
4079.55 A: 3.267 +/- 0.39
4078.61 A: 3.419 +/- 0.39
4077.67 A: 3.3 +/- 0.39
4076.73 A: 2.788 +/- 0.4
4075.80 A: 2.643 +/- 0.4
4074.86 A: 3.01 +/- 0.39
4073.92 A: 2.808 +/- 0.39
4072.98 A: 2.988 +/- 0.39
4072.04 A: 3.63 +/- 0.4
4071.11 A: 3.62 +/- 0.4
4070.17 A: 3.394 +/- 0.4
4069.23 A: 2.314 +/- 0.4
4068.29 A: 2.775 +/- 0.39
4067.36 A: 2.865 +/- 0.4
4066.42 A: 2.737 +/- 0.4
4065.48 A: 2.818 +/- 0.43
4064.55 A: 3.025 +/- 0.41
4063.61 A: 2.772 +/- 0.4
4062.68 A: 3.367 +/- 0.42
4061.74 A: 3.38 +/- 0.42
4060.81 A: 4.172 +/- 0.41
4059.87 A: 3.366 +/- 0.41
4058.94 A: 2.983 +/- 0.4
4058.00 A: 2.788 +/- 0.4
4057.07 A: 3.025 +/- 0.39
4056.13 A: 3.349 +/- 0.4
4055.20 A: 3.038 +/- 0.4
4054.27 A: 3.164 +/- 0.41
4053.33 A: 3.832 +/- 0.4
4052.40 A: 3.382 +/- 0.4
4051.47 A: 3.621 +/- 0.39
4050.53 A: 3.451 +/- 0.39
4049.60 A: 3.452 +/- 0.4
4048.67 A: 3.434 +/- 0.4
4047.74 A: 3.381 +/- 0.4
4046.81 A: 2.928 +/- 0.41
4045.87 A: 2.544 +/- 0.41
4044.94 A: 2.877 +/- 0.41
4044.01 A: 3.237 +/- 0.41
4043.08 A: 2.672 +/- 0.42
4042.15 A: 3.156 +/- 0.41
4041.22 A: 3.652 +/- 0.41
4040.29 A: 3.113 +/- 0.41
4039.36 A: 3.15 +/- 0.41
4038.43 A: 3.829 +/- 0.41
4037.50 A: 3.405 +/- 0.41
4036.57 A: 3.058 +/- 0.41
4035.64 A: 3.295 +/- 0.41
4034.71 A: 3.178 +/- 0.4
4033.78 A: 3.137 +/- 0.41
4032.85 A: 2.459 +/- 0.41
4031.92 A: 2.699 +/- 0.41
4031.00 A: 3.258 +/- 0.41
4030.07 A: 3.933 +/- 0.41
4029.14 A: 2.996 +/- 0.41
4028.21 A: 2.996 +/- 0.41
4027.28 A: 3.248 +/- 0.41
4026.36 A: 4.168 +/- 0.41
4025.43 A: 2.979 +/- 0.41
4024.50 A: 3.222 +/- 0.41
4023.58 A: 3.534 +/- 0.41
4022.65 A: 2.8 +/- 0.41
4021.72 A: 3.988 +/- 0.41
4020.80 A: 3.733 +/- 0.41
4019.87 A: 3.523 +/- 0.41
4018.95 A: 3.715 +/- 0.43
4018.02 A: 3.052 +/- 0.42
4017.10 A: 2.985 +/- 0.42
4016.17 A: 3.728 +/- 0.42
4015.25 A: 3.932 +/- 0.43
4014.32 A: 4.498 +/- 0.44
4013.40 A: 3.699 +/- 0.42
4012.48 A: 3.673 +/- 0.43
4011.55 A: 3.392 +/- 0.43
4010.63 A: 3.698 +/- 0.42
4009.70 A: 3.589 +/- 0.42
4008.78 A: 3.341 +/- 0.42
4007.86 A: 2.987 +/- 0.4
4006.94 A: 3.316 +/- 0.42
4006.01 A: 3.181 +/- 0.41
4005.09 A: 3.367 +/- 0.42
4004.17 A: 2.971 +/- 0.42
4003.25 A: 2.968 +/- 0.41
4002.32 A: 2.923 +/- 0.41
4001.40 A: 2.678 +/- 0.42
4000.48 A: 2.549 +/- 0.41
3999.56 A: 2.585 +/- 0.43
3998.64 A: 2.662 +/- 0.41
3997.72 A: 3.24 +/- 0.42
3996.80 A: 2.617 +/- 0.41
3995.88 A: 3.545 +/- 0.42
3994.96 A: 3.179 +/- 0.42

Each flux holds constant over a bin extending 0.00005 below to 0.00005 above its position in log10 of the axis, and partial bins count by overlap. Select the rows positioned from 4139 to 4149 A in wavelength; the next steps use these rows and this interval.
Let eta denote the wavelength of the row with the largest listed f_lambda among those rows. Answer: 4139.16 A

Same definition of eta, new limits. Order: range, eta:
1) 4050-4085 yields 4060.81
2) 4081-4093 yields 4090.84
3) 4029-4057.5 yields 4030.07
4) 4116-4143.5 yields 4139.16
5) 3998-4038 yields 4014.32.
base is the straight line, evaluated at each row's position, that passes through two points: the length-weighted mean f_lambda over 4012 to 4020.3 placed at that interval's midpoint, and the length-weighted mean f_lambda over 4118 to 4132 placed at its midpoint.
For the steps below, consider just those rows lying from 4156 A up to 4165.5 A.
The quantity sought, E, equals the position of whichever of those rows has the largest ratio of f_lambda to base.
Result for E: 4164.97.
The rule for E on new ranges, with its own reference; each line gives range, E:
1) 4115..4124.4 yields 4120.14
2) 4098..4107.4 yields 4098.38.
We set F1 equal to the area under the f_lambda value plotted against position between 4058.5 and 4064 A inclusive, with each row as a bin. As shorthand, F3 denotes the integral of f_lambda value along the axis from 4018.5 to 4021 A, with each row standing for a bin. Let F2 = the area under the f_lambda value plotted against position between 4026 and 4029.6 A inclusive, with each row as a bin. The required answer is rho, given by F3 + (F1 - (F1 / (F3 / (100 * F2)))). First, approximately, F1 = 18.4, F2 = 12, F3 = 9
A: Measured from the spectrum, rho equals -2396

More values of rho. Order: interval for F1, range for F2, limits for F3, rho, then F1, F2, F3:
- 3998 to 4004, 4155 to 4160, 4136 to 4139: -2568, 16.5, 16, 10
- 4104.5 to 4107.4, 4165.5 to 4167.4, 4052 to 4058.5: -186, 7.6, 6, 21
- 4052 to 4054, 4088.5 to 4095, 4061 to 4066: -993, 7.1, 22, 16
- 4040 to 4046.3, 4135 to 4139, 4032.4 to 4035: -3327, 19.1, 13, 8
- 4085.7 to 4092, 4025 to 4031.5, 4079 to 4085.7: -2038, 21.4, 22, 22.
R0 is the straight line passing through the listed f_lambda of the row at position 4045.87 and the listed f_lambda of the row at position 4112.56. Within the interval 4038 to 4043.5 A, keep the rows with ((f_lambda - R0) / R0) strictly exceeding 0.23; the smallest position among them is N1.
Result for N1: 4038.43 A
